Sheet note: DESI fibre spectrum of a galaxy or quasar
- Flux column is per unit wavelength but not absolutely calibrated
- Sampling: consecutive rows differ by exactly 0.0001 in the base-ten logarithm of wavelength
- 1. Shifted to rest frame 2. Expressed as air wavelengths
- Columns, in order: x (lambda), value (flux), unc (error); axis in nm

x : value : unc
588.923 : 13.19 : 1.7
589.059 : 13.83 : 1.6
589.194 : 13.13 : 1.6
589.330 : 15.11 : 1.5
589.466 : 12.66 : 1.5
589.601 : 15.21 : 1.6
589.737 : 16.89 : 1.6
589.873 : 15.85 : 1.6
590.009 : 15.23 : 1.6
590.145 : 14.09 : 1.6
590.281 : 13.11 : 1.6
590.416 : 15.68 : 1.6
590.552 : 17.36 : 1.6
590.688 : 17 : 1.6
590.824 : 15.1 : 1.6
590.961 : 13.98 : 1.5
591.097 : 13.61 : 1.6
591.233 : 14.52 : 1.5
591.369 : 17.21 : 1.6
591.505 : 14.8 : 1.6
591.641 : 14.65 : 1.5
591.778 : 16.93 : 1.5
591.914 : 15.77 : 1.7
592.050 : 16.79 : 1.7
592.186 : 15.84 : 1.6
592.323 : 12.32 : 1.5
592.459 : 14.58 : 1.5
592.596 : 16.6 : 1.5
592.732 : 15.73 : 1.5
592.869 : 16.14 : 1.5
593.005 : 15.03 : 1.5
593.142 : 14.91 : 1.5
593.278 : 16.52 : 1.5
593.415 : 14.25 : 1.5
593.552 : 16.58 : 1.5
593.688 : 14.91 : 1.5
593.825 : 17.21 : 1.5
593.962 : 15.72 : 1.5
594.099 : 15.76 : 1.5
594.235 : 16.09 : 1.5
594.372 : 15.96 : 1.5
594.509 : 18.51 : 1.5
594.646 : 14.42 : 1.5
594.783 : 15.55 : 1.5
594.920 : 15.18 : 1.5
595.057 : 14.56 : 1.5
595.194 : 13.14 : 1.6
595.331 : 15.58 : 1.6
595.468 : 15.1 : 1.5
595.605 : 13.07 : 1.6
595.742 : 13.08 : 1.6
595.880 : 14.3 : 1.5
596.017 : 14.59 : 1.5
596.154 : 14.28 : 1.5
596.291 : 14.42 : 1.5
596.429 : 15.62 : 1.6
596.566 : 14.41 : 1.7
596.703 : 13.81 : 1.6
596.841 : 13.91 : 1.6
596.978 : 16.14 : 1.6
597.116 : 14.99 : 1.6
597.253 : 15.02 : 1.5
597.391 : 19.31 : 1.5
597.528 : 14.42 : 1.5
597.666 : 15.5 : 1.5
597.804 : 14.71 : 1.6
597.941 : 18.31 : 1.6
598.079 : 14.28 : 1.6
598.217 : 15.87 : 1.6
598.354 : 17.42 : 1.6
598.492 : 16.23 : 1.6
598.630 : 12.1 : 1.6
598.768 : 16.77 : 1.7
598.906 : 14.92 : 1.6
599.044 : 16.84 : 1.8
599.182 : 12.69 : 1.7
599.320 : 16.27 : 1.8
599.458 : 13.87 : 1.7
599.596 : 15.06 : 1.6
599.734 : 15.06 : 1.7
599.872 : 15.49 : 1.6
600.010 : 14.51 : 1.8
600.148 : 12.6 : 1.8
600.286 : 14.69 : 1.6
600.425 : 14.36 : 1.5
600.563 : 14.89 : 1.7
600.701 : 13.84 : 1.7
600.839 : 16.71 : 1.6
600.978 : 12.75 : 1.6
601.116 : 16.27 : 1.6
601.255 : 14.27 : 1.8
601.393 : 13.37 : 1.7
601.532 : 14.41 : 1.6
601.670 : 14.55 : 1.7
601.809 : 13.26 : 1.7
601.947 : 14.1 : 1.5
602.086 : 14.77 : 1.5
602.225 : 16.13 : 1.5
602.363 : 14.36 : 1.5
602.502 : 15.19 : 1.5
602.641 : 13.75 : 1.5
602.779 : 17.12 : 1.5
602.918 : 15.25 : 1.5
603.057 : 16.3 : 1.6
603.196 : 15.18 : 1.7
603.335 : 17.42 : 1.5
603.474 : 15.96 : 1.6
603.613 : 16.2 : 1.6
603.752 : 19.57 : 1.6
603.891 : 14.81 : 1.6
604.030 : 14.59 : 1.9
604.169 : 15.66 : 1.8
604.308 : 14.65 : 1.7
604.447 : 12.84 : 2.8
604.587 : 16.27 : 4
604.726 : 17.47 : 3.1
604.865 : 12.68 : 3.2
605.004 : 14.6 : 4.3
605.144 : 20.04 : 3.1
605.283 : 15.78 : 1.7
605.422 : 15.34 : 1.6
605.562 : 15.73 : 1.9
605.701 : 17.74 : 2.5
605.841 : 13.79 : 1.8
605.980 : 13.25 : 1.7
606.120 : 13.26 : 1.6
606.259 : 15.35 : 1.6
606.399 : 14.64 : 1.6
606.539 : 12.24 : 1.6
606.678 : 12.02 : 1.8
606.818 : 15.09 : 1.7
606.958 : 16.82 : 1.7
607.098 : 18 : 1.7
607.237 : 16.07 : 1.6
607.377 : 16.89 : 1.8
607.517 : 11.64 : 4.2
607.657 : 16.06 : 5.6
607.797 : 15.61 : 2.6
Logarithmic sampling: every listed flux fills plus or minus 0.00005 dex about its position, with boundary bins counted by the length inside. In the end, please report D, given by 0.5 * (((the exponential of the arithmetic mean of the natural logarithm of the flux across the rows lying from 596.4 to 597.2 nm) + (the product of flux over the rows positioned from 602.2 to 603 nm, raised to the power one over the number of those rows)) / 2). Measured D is 7.51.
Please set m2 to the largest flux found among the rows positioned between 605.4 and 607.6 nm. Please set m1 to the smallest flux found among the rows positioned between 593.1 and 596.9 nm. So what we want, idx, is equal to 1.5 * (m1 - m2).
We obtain -7.4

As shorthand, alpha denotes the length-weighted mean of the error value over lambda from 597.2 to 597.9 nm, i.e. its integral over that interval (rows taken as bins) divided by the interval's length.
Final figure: 1.52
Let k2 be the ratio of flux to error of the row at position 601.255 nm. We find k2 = 7.9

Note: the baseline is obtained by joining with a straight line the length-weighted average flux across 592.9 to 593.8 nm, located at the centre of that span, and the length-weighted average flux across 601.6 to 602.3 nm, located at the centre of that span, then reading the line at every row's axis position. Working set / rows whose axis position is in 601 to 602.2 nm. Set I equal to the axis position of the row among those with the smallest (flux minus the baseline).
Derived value 601.809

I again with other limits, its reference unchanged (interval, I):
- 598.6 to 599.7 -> 598.630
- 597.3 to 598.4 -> 598.079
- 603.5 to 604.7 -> 604.447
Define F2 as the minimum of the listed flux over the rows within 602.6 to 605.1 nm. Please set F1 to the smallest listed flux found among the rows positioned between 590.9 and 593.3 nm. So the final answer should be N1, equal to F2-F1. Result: 0.4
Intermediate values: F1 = 12.32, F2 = 12.68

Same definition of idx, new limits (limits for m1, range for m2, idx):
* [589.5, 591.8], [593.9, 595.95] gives -8.1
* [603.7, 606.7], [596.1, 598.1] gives -10.9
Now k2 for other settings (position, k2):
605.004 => 3.4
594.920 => 10.1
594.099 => 10.5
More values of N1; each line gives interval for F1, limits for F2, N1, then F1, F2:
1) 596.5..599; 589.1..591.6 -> 0.6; 12.1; 12.66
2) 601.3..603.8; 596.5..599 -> -1.2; 13.26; 12.1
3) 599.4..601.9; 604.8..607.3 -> -0.6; 12.6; 12.02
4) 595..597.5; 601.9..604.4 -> 0.7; 13.07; 13.75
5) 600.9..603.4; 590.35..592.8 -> -0.4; 12.75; 12.32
